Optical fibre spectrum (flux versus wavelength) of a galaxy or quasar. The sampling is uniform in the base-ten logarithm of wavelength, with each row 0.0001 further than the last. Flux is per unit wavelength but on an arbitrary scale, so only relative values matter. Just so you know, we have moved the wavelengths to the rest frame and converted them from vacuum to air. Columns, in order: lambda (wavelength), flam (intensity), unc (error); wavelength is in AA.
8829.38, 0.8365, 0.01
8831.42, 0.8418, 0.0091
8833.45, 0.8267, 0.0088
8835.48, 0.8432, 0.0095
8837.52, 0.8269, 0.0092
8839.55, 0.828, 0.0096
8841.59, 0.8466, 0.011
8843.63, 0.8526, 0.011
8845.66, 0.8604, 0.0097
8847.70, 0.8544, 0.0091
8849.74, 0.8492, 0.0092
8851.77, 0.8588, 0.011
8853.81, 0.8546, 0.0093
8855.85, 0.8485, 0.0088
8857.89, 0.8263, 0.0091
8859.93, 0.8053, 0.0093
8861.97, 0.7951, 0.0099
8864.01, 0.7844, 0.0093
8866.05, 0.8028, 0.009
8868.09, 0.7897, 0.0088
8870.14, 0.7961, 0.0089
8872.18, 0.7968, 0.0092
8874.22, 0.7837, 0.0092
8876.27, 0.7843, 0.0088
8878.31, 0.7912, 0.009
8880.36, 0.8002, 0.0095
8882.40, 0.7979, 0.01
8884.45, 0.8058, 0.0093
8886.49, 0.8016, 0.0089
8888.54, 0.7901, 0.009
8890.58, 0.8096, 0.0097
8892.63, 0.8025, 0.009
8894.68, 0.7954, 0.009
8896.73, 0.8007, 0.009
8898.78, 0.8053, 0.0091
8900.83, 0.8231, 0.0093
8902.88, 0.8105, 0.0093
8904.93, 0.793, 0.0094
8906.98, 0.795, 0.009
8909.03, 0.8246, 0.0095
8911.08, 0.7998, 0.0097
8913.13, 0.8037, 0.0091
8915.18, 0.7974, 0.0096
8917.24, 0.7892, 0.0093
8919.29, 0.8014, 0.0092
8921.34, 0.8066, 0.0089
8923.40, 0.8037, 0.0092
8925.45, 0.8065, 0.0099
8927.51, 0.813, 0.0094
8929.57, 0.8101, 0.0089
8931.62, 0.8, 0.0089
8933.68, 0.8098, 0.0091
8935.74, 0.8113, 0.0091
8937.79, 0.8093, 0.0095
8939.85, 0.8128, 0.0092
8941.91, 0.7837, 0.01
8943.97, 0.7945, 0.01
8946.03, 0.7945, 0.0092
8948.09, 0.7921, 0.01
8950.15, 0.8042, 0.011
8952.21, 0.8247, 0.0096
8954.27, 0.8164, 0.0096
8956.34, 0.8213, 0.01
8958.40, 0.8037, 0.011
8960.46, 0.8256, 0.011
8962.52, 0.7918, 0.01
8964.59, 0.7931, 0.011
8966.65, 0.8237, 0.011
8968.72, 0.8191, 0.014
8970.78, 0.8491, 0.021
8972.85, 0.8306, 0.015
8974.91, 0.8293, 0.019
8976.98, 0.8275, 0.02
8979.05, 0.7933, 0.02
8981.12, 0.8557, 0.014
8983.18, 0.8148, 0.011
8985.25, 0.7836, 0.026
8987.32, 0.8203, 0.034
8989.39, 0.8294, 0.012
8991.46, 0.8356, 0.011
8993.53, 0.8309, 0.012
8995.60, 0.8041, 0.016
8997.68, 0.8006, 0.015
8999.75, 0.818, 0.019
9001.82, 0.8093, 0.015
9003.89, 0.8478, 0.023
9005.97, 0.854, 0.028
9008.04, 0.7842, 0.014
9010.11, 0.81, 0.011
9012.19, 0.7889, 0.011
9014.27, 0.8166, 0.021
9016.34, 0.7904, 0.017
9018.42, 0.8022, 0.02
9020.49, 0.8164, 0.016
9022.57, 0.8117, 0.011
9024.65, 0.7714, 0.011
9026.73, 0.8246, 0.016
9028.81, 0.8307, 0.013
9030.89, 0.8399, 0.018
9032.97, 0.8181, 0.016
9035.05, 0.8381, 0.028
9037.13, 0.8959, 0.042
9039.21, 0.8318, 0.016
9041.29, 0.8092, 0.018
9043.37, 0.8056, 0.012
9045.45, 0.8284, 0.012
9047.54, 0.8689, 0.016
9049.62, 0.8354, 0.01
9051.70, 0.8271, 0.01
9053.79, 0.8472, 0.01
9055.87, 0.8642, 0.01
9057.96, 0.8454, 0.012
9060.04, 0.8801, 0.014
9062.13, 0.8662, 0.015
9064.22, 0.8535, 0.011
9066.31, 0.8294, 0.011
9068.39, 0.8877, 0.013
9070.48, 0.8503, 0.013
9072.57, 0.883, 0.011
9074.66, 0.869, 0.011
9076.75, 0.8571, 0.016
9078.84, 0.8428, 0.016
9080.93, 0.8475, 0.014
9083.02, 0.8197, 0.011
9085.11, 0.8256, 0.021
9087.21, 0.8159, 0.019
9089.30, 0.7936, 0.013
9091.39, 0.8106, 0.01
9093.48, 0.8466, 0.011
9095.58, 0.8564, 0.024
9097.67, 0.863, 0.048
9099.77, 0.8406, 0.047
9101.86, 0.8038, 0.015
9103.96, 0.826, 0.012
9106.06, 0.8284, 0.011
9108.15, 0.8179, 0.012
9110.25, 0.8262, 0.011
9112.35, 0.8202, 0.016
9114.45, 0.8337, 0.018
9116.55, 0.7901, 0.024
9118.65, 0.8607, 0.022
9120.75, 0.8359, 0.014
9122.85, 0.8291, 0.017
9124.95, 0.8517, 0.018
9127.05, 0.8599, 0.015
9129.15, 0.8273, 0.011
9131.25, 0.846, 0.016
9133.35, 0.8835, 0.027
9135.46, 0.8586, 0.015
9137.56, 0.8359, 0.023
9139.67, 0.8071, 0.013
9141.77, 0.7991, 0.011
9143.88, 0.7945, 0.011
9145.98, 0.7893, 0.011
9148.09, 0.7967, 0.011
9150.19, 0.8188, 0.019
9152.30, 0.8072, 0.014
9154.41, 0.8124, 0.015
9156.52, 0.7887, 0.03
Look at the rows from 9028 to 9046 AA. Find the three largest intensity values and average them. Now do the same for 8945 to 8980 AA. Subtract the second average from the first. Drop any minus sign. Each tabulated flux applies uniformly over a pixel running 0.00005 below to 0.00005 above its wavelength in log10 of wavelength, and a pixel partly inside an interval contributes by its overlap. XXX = 0.022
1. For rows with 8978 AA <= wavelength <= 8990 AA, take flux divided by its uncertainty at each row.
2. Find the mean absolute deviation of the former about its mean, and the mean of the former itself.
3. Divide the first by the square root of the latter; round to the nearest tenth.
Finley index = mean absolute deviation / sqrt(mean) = 2.6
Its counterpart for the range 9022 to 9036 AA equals 1.6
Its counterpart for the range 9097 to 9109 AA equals 3.0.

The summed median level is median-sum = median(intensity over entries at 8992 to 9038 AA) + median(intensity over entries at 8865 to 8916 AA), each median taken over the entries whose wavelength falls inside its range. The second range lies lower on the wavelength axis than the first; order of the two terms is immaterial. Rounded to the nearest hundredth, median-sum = 1.62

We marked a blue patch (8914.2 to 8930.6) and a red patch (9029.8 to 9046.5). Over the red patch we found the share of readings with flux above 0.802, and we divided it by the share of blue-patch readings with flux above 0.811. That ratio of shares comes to 8.0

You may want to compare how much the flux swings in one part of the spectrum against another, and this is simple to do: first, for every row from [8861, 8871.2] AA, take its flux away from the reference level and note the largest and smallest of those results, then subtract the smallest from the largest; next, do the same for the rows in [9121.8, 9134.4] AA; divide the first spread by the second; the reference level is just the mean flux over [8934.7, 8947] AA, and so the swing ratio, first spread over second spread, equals 0.3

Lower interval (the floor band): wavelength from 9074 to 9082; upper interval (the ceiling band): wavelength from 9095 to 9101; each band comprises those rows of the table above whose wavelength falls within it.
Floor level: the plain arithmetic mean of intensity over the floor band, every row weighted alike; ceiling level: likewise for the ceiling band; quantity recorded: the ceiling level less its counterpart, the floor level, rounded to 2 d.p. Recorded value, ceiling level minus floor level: 0.00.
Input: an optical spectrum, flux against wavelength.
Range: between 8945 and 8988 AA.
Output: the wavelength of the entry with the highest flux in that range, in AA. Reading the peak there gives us 8981.12 AA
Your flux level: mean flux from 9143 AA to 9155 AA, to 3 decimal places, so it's 0.803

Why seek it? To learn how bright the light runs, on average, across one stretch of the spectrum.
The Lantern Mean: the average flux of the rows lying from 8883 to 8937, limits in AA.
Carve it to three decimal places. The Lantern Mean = 0.804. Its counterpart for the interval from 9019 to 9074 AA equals 0.841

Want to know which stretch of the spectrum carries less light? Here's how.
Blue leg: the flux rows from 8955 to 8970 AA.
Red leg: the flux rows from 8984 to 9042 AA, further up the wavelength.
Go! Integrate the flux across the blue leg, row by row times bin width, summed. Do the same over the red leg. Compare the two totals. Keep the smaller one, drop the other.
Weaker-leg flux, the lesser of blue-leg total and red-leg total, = 12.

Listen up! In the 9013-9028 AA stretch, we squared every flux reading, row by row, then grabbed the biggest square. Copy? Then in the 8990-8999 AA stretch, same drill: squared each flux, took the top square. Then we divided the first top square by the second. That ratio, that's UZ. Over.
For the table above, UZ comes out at 0.97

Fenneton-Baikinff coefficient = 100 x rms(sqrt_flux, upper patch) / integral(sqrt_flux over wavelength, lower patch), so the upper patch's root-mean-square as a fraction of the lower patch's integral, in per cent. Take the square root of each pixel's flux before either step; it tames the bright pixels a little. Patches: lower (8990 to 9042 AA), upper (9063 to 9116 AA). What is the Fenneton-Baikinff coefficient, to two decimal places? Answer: 1.95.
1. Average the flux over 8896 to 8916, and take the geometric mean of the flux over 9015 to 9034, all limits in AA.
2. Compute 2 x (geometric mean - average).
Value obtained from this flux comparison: 0.01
